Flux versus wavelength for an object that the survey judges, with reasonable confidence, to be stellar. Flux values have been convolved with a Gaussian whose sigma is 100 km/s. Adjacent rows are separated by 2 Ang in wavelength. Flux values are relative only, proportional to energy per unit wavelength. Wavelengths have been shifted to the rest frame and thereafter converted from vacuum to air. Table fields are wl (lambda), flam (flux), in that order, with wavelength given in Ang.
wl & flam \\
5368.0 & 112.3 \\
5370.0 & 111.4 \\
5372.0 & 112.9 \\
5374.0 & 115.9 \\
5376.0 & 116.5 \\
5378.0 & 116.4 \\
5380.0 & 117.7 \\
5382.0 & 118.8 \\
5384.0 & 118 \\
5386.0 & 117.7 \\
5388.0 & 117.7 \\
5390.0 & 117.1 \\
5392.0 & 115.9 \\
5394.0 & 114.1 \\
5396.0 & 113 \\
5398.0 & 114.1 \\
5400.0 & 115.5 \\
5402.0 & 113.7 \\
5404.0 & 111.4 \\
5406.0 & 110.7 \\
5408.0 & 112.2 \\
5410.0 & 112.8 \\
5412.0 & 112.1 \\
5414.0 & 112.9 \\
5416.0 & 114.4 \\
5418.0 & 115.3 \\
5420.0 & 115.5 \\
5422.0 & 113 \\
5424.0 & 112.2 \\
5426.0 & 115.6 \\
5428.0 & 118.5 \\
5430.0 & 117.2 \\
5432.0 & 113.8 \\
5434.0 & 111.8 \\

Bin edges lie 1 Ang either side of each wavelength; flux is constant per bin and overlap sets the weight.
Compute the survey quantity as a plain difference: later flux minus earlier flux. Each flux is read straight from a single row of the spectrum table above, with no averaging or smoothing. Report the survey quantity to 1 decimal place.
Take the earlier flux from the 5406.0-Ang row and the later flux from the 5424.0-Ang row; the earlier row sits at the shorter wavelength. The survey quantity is 1.5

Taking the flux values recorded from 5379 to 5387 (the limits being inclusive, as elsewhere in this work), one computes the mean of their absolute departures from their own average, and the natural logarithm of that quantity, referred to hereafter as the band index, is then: -0.98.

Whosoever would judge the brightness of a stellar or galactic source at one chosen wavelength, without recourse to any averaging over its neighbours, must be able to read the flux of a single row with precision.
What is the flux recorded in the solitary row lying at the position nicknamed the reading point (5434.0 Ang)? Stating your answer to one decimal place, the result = 111.8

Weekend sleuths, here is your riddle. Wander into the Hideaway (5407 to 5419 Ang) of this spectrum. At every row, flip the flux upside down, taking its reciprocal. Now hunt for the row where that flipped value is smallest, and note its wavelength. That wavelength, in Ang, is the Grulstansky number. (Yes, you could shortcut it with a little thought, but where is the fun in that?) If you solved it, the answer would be 5418.0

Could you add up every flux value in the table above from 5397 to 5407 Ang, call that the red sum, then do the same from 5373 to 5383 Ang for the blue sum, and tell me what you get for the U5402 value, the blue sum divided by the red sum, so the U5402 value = 1.04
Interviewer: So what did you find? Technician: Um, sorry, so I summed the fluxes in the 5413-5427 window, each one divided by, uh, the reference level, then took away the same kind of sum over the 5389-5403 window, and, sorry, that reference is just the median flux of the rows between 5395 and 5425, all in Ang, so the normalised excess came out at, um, -0.04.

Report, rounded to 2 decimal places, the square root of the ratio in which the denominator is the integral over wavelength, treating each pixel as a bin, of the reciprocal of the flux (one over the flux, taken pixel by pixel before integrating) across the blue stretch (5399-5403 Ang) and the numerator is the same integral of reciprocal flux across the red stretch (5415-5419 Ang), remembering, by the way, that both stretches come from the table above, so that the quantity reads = 1.00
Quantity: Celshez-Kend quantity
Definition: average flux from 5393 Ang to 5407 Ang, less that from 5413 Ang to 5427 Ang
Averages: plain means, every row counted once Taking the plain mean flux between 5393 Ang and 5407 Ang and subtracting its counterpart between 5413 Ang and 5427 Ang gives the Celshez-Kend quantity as -1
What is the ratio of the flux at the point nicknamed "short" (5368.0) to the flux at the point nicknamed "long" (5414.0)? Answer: 0.99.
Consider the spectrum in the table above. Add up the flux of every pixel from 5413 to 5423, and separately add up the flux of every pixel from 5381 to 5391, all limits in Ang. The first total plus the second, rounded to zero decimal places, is 1160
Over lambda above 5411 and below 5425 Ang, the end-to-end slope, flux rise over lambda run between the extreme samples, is 0.01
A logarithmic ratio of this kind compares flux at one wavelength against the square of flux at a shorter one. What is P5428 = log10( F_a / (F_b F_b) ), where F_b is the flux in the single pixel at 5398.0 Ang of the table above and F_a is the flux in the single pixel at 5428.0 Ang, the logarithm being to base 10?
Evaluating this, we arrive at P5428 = -2.04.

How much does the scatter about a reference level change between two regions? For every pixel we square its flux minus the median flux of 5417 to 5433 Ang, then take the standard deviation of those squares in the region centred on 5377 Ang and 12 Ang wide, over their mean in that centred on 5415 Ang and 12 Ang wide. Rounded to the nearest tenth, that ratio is 1.0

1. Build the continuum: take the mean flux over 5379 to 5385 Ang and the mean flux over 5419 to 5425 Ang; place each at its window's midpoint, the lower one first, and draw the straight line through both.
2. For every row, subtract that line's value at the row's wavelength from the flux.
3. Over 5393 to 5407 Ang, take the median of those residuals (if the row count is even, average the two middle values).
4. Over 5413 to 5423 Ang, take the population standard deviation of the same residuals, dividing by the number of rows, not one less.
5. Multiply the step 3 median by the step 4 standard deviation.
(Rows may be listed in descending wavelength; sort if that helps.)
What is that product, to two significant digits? -3.2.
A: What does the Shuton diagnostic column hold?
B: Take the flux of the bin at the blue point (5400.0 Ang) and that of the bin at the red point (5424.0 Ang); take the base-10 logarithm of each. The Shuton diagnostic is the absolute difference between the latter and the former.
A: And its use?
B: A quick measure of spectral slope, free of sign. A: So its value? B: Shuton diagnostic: 0.0126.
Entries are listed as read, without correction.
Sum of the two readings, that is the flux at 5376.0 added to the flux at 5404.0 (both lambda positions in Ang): 228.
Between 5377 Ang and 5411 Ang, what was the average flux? 115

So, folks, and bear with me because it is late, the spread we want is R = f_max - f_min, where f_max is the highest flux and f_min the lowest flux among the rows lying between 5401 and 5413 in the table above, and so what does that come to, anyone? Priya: 3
